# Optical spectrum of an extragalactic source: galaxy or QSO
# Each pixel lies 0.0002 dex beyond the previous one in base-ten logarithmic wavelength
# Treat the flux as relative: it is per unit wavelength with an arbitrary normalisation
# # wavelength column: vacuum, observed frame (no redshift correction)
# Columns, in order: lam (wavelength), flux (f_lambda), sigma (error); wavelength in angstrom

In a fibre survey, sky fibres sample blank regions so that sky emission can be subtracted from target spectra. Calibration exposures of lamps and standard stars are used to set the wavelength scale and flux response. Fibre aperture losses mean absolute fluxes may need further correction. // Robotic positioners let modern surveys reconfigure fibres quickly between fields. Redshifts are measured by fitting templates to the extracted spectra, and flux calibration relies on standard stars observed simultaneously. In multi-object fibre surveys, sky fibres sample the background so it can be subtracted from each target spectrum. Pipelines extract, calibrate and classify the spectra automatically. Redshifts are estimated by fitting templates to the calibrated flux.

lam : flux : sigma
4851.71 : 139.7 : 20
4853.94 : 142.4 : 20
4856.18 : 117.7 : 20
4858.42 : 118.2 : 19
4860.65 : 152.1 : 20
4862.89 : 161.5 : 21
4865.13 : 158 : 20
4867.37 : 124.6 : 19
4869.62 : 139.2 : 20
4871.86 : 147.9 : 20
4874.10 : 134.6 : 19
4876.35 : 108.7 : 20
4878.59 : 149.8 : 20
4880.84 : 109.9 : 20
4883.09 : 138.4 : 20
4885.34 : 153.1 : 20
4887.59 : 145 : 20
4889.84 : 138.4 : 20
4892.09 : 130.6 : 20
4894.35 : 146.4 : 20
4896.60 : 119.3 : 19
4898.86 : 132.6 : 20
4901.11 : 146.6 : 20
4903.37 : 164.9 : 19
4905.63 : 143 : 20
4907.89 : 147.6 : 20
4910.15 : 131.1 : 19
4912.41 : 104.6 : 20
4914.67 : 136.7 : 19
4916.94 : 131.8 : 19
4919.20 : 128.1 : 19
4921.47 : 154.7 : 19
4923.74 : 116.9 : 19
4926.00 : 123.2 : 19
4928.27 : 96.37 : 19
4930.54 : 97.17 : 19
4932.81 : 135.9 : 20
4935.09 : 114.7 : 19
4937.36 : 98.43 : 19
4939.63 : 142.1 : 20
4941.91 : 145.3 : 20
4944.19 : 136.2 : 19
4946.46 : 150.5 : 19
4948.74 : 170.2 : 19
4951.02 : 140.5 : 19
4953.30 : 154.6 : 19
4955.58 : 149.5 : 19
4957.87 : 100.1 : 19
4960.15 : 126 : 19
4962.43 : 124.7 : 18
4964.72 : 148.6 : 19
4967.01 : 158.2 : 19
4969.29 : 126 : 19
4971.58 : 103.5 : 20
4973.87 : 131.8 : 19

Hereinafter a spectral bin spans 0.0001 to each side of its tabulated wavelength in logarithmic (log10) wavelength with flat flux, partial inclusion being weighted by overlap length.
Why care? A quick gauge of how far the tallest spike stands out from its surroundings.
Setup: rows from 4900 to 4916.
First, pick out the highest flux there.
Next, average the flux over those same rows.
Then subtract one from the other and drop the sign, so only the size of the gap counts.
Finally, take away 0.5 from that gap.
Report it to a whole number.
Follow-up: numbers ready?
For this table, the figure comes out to 25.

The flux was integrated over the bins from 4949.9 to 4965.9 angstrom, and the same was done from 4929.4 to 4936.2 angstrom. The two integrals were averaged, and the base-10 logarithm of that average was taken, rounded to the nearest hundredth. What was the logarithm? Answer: 3.17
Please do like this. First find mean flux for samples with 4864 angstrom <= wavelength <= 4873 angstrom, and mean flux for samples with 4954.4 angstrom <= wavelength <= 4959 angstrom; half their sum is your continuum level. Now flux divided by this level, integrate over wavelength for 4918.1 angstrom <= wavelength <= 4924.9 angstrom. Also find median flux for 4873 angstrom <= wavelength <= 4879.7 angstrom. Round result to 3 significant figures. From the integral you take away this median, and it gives -128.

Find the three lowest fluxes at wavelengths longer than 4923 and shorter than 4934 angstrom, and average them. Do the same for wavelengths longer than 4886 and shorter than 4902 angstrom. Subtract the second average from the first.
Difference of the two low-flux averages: -24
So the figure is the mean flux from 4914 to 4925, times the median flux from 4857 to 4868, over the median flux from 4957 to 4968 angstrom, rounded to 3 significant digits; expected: 161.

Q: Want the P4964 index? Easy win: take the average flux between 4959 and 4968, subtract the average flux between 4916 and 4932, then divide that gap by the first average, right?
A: 0.13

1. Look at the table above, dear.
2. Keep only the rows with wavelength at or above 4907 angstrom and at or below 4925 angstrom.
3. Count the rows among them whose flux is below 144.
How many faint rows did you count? 6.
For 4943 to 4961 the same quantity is 4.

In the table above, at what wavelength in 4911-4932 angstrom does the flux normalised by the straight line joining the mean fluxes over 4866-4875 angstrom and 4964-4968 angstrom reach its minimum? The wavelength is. 4928.27 angstrom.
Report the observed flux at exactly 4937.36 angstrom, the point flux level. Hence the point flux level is 98.43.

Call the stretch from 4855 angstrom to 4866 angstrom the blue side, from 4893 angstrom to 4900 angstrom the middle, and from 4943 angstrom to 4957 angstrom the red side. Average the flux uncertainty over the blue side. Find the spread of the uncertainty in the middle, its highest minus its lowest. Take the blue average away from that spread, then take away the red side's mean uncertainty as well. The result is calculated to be -38.0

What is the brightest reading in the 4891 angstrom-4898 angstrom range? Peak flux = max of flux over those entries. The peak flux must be 146.4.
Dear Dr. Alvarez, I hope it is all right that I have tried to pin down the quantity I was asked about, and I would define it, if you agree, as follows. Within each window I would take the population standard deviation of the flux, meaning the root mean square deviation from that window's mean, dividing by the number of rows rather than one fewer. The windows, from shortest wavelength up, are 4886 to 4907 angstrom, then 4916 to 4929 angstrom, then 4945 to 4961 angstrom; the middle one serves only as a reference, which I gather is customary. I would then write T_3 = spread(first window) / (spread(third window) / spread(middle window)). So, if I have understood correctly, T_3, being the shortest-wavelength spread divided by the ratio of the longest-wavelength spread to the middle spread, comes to 10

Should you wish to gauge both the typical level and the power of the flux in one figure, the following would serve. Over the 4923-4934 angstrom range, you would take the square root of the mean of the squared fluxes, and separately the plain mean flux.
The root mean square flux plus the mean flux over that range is 229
